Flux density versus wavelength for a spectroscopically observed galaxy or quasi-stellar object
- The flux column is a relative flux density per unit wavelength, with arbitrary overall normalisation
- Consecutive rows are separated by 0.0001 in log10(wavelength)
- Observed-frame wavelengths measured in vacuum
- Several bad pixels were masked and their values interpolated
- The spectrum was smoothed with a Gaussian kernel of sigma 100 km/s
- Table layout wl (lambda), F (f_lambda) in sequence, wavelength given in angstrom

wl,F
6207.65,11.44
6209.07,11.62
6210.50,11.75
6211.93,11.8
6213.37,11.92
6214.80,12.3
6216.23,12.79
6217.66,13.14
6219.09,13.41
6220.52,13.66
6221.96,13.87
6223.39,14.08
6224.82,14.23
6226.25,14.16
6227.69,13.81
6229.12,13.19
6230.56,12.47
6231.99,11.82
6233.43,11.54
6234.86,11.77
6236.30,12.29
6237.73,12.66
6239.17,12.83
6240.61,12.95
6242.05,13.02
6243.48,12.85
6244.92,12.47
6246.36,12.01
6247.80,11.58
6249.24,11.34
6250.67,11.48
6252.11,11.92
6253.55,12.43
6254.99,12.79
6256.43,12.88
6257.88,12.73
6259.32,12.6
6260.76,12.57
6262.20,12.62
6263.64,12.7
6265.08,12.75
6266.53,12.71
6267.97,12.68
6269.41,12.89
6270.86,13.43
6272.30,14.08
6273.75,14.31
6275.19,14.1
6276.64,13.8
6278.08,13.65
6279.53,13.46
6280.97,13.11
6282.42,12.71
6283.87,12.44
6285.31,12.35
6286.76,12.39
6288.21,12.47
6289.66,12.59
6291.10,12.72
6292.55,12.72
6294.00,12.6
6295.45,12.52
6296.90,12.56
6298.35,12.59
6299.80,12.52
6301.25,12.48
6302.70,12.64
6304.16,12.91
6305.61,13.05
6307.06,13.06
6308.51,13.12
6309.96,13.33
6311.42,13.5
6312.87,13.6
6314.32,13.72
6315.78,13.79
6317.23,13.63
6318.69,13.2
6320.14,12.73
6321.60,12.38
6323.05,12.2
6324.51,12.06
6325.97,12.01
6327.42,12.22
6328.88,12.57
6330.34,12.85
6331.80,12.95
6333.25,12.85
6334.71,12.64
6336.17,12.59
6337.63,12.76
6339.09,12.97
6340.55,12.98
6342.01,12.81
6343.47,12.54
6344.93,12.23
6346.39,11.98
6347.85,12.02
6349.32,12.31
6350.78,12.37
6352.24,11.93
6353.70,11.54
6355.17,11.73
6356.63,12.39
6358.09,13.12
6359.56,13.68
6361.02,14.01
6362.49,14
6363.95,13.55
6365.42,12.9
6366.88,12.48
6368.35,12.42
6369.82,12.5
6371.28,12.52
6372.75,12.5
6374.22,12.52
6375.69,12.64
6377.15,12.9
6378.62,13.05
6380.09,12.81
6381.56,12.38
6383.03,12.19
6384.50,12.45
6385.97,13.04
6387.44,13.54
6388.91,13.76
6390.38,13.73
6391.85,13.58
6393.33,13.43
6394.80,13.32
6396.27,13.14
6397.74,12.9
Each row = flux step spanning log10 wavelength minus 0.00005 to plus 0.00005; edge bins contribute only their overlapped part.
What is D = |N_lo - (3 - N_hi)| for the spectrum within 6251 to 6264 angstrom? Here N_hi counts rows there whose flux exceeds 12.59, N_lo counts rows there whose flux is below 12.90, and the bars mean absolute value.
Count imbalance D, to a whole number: 12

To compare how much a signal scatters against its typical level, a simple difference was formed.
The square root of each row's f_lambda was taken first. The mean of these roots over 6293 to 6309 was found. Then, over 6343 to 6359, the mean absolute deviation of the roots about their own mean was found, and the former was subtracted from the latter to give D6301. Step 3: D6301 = -3.52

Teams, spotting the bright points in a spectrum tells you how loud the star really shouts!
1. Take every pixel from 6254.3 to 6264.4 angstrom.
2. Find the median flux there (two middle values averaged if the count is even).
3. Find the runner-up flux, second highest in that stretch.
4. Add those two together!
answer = 25.5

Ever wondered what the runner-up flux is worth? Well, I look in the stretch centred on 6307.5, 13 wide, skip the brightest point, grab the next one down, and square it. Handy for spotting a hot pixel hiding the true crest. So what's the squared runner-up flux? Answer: 182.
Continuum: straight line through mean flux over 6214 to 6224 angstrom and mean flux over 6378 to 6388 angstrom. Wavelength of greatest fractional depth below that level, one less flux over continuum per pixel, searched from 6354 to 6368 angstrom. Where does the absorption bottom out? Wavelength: 6355.17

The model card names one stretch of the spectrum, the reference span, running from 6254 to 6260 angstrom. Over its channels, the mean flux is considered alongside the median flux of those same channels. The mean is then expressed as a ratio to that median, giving 1.00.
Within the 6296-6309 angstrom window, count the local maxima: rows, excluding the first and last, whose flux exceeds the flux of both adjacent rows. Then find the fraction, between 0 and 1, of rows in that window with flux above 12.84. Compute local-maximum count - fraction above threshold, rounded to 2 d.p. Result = 0.56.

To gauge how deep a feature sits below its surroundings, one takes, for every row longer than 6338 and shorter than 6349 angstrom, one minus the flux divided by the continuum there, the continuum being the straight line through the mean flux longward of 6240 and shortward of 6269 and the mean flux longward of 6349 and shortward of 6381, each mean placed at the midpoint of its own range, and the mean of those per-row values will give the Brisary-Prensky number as 0.013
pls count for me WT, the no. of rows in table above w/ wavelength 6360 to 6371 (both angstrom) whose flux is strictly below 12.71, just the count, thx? 3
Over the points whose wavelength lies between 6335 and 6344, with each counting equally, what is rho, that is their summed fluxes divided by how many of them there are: 12.8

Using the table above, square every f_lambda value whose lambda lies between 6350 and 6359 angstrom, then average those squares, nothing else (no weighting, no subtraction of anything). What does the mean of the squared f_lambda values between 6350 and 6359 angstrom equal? 149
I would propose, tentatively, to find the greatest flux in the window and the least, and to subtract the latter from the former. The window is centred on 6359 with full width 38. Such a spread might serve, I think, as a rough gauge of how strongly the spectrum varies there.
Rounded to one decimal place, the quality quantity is 2.5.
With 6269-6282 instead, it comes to 1.4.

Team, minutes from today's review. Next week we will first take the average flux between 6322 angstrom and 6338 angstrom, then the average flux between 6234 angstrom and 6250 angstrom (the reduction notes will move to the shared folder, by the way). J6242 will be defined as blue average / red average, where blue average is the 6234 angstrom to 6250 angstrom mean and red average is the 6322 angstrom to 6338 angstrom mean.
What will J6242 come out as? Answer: 0.99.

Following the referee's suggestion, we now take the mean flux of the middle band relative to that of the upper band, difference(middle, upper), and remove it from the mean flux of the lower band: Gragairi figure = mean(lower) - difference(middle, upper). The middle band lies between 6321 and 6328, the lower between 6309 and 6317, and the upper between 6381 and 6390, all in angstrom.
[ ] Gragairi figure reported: 14.3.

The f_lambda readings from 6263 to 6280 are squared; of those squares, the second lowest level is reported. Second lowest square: 161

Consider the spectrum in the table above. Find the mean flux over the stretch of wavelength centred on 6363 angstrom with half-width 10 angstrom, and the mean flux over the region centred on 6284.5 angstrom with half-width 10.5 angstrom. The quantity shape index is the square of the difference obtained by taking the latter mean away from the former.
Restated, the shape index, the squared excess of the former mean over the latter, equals 0.02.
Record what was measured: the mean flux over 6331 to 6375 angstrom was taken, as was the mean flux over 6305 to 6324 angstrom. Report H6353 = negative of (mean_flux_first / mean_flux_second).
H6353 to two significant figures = -0.96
